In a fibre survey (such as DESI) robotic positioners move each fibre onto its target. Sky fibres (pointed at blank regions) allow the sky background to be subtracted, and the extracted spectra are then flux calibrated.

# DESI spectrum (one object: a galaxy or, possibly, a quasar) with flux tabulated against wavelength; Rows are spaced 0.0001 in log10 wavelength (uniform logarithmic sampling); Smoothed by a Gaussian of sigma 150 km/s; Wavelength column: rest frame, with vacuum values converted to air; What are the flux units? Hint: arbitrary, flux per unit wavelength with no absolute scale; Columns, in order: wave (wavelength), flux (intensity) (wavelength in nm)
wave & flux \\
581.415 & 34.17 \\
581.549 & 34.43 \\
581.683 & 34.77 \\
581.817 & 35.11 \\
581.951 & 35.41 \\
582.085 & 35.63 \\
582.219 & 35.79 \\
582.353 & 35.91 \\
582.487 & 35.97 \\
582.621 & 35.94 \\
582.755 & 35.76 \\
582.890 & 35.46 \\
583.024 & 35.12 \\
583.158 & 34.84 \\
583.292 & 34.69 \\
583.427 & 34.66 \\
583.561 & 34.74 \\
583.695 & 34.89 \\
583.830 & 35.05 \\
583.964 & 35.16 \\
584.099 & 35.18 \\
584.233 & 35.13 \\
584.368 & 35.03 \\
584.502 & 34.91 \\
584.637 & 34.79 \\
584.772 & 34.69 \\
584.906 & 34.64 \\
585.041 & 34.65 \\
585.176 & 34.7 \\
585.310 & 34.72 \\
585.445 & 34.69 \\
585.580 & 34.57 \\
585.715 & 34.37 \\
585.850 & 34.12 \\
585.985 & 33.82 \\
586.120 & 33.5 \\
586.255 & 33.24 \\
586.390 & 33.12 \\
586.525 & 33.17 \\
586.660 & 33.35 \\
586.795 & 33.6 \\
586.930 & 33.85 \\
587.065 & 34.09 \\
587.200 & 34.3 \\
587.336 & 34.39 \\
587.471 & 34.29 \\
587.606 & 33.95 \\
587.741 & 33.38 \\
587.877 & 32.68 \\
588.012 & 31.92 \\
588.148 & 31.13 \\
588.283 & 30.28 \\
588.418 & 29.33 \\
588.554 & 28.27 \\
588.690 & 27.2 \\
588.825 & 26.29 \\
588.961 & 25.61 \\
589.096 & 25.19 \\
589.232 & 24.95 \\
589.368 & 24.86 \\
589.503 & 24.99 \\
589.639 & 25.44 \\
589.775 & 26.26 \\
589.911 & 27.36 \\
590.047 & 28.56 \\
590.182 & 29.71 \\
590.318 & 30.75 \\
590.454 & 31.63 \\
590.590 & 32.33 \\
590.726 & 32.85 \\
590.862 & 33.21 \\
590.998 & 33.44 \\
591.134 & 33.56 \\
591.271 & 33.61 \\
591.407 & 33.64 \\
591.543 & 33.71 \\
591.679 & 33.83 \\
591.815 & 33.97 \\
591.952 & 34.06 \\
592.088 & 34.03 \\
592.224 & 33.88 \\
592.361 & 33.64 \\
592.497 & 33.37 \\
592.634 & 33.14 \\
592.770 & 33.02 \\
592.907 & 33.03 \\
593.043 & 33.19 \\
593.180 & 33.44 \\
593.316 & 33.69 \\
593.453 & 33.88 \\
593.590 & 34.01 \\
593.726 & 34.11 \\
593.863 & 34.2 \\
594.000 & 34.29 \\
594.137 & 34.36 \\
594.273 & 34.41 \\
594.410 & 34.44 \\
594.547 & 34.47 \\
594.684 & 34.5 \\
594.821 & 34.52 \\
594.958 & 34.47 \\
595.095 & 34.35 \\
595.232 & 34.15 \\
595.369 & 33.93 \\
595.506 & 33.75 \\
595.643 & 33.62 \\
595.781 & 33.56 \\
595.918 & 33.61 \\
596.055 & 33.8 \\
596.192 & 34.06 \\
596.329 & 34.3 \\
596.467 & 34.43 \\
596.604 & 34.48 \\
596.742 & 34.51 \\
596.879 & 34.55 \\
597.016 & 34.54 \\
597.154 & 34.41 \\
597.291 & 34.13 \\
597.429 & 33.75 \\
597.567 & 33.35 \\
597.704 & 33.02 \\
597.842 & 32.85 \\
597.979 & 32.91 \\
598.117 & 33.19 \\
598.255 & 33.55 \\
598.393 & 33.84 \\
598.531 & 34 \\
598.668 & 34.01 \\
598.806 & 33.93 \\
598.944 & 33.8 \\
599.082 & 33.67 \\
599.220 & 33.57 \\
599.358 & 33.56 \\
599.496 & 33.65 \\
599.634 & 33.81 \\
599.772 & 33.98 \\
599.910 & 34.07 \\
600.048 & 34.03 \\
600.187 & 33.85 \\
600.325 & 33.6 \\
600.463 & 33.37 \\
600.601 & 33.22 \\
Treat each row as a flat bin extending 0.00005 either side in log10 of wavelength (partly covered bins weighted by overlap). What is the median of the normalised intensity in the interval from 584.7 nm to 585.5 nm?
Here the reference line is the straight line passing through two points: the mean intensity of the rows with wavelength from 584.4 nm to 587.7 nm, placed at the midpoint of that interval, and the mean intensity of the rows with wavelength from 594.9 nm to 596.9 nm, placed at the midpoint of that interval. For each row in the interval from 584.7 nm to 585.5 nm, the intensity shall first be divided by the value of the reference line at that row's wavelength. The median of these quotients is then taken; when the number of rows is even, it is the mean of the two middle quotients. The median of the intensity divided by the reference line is 1.02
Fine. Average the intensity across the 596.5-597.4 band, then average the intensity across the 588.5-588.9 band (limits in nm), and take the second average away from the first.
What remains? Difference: 7.2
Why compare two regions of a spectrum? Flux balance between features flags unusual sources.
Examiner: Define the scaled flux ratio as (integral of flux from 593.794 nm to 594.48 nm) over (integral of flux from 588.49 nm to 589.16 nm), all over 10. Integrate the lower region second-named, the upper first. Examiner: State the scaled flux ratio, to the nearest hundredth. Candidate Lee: 0.13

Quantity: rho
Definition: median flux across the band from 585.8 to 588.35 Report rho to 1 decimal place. 33.5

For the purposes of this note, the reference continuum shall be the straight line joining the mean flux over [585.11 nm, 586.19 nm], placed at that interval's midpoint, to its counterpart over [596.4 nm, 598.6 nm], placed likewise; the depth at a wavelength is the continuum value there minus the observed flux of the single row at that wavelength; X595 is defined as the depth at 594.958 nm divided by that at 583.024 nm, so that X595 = 0.7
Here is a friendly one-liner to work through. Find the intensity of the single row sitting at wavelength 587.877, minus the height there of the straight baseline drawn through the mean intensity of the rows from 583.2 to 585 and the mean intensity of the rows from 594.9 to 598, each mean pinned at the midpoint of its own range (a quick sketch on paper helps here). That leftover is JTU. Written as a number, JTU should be -1.9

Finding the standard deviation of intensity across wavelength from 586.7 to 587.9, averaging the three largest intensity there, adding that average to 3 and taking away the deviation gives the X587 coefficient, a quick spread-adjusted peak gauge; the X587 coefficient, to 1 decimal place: 36.8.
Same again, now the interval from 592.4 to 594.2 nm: 36.8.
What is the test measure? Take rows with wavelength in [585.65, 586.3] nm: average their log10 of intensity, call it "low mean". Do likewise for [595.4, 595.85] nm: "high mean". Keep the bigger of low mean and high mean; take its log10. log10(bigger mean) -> 0.184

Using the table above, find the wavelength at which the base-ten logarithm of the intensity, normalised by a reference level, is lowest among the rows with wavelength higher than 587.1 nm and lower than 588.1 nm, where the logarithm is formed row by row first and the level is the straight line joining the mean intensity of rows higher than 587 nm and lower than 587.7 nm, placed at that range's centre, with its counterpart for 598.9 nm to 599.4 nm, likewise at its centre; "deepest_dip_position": 588.012 nm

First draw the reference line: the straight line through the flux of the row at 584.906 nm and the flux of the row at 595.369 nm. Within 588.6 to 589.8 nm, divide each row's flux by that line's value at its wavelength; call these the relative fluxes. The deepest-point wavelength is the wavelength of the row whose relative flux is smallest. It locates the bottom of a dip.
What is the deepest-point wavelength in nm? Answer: 589.368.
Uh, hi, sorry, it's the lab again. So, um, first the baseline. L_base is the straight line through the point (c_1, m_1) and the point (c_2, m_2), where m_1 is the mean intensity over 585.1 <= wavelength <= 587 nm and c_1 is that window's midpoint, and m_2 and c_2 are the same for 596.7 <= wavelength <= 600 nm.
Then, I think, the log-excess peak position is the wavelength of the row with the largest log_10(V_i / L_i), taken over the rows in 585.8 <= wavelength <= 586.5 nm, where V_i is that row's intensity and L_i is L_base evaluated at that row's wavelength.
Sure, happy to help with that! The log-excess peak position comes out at 585.850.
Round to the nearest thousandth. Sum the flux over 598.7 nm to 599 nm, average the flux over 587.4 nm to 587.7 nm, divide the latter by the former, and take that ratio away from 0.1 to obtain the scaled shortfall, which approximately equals -0.404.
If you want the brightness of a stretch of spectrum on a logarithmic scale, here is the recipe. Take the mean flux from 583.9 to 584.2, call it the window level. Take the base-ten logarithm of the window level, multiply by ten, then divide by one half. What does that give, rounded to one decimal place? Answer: 30.9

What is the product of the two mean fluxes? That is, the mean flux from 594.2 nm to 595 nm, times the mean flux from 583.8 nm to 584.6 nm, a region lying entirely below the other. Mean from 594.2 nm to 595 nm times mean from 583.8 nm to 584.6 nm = 1209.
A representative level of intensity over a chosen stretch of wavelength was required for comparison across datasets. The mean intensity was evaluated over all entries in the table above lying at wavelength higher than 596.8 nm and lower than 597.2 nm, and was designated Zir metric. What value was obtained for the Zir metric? 34.5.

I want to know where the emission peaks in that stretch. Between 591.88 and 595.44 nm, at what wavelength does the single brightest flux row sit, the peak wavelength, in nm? 594.821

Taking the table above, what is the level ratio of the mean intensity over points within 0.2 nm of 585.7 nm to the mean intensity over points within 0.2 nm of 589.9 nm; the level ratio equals 1.3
